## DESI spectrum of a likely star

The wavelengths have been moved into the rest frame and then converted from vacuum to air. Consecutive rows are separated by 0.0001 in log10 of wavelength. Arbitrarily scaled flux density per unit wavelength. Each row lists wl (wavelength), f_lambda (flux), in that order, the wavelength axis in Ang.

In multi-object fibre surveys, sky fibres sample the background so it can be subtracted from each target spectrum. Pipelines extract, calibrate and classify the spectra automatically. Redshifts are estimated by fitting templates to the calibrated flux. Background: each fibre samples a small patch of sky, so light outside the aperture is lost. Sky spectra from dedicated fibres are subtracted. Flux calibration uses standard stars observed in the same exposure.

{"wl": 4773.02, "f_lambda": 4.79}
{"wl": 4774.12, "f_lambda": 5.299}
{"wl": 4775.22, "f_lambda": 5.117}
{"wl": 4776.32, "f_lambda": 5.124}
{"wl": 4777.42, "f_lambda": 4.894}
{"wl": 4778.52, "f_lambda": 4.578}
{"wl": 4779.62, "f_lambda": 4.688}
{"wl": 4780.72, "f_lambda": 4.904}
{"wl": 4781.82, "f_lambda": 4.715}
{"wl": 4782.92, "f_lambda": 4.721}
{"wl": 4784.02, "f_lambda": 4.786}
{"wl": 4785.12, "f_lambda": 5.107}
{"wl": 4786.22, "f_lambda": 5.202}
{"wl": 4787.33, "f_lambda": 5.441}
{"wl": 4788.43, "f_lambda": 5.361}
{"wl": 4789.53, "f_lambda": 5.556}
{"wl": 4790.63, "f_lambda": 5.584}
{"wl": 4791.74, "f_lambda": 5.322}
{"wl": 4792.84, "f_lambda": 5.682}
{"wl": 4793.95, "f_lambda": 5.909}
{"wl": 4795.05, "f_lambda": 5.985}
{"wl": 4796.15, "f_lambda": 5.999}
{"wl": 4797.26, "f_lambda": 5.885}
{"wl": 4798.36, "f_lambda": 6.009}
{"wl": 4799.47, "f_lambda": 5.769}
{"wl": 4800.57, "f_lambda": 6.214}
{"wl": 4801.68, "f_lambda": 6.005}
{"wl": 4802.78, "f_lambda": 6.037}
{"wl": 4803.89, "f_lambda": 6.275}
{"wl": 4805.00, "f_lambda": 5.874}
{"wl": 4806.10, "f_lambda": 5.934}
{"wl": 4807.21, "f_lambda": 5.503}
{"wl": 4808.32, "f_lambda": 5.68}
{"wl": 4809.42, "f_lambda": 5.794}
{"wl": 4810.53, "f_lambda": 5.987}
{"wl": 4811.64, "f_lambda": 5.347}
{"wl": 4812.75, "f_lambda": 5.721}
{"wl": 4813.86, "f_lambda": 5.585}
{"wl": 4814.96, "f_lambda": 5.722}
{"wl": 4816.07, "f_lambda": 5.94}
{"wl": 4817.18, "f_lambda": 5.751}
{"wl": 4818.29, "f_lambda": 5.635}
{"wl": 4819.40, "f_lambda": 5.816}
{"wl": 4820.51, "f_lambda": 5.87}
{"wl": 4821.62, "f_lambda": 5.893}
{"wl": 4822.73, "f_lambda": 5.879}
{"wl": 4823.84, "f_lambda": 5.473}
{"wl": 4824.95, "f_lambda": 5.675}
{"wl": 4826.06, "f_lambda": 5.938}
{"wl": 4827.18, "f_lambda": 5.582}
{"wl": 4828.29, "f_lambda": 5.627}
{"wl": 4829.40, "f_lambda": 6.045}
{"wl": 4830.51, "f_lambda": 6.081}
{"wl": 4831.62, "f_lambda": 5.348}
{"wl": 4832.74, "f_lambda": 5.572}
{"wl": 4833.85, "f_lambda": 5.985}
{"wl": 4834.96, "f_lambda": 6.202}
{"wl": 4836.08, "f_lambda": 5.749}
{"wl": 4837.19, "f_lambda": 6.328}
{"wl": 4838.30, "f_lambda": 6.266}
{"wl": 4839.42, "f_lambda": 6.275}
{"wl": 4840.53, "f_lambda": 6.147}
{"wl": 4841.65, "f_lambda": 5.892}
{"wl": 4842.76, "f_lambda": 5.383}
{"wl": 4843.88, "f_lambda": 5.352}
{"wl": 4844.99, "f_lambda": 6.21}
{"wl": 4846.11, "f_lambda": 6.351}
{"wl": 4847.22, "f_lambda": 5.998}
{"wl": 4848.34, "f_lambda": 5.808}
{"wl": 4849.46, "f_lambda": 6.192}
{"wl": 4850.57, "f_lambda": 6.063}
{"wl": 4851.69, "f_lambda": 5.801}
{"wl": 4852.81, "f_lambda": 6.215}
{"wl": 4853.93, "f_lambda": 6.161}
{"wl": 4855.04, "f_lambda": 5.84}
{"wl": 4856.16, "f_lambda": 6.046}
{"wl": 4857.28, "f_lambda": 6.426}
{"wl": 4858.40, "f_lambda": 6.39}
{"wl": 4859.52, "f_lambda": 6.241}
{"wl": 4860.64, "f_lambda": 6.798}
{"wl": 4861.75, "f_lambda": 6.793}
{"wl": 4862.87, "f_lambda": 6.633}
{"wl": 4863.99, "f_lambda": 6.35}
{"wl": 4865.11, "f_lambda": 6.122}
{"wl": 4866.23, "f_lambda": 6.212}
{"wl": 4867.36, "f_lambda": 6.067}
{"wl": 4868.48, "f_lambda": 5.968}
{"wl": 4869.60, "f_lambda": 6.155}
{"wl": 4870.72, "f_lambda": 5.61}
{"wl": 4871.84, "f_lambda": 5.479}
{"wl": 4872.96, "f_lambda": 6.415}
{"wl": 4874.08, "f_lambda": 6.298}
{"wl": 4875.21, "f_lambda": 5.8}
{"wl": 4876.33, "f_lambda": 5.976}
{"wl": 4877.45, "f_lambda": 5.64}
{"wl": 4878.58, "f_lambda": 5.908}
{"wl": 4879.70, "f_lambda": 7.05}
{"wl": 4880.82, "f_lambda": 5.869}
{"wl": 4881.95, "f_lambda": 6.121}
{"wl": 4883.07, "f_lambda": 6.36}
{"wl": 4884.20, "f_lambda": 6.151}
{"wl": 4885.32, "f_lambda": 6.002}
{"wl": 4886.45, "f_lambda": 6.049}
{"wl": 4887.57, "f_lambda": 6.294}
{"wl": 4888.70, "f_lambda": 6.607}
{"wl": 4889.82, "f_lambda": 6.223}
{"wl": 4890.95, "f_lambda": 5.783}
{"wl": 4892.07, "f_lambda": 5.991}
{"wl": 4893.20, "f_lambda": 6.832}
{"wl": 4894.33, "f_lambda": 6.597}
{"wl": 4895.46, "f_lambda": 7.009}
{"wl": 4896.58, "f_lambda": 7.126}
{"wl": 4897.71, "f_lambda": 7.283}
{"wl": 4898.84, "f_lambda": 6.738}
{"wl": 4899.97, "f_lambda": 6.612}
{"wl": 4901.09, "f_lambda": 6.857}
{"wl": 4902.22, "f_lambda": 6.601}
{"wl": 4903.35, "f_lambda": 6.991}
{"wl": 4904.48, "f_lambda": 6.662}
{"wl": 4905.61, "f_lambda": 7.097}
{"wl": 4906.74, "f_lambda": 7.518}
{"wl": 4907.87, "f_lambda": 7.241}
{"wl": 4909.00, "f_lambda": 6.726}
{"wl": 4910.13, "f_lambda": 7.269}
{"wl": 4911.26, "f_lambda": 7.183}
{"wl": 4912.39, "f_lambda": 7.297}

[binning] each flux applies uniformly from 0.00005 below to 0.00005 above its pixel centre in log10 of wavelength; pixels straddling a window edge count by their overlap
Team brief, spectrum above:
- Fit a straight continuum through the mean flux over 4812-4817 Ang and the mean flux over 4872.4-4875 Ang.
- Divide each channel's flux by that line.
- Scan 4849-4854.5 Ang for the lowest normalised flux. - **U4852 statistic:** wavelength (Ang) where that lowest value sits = 4851.69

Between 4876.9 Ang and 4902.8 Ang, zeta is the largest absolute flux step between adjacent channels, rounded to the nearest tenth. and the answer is 1.2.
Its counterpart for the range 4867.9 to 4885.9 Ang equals 1.2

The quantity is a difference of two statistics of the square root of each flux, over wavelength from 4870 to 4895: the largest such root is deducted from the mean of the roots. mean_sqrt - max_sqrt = -0.18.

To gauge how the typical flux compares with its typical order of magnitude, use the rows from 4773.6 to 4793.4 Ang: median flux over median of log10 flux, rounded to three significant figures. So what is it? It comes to 7.22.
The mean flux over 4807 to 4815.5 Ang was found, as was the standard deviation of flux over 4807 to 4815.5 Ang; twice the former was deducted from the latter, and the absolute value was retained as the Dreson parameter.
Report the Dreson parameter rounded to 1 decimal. 11.2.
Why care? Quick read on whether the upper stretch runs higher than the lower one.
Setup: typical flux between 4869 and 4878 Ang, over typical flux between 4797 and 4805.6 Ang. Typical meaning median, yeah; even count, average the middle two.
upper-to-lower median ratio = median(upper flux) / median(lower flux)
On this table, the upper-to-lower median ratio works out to 0.98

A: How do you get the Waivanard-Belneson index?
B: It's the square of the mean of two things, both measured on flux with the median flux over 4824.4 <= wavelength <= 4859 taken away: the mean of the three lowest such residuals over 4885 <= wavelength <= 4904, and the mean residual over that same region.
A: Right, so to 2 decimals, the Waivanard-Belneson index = 0.04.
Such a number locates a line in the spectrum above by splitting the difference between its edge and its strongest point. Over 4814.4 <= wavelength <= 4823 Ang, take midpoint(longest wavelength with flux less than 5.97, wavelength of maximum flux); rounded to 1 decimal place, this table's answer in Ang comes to 4819.4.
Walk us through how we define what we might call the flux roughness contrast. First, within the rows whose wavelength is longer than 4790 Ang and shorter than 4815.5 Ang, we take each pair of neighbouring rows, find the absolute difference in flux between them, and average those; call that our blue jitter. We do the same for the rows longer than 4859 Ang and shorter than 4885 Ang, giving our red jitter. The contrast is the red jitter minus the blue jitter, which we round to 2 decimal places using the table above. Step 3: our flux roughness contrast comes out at 0.13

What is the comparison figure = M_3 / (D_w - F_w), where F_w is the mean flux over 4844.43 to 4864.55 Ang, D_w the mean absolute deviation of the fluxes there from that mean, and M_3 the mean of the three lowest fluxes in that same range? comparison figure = -0.97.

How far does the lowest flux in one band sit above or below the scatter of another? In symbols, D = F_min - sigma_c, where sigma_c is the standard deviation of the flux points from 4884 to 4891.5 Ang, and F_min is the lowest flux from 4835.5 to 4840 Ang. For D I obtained 5.5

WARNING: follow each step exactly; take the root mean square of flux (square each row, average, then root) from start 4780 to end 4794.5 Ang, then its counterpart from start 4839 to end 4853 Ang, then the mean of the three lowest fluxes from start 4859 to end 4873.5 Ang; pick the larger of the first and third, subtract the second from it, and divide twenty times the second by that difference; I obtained -401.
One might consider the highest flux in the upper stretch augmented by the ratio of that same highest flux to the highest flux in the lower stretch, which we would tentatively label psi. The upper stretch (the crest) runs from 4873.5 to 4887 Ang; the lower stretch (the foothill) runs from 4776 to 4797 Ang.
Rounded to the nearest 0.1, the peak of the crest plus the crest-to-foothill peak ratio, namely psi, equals 8.2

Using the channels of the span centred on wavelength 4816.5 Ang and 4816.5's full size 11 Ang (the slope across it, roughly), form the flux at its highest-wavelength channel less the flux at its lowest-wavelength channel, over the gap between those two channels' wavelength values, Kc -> 0.055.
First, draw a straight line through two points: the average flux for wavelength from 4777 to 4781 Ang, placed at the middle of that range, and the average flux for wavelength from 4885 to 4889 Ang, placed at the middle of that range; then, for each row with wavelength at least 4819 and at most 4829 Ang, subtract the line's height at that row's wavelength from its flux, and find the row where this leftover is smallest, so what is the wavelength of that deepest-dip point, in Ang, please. 4823.84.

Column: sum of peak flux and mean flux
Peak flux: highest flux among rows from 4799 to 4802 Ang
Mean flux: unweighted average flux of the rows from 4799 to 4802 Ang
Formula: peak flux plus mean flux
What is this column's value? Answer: 12.2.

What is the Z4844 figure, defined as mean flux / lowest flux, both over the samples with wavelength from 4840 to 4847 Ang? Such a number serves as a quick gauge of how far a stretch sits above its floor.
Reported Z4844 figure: 1.10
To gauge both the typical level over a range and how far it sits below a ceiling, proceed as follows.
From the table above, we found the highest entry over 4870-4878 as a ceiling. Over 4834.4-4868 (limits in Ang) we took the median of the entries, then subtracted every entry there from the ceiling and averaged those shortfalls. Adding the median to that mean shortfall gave 6.47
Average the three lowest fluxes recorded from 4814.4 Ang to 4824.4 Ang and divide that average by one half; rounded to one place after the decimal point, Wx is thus 11.2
